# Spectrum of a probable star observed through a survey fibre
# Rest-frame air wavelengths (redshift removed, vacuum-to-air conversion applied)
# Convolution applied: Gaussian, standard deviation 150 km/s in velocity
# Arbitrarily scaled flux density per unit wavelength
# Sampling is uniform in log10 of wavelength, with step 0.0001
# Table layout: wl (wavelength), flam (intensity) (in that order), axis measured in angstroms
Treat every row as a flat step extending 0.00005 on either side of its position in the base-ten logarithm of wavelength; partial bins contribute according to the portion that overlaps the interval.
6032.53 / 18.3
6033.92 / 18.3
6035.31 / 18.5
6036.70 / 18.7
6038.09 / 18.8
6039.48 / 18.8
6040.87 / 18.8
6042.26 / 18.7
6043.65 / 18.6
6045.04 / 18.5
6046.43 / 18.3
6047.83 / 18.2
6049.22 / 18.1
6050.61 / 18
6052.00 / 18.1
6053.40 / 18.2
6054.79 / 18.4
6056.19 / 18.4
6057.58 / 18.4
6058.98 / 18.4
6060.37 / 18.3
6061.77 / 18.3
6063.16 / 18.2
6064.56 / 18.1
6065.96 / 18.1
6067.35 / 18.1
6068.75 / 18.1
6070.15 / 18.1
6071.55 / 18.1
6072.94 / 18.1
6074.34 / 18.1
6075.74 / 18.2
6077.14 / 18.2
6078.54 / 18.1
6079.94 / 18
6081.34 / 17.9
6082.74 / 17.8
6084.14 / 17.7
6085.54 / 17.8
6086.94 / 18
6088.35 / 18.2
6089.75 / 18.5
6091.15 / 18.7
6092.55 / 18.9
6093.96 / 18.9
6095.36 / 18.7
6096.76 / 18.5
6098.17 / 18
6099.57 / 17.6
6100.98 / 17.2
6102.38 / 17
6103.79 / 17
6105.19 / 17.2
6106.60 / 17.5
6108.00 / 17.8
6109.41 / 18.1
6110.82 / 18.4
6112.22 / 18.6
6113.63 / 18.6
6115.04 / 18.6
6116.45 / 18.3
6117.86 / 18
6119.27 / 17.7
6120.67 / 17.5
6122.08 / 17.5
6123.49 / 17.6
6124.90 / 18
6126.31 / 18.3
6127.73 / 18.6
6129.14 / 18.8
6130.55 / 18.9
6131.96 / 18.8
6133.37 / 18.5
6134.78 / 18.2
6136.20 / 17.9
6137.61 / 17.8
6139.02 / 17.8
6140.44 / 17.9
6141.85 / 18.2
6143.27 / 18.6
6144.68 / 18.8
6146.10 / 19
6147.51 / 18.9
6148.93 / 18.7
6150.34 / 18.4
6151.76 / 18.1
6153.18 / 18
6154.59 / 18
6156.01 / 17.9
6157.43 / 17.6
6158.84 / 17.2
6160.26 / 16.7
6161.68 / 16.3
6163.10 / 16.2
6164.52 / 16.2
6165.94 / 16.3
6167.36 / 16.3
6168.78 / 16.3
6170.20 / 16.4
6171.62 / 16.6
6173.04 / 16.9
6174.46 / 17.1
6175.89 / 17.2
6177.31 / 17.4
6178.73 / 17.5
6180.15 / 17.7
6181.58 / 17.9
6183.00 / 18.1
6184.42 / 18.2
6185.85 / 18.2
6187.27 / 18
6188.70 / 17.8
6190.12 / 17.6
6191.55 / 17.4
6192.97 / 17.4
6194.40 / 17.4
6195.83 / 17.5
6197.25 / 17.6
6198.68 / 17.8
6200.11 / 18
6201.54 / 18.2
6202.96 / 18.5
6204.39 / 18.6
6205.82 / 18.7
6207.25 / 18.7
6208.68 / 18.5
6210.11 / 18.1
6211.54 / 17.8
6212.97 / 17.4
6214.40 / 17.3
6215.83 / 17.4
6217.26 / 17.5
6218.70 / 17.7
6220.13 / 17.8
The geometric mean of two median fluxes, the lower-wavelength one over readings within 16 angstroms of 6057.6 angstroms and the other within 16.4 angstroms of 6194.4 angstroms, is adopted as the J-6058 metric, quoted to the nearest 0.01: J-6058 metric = 18.10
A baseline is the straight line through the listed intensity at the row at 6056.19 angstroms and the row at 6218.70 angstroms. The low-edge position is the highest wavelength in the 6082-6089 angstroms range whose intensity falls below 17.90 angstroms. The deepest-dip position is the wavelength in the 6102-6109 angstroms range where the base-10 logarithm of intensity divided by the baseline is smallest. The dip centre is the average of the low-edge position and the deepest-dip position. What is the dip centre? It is 6094.0 angstroms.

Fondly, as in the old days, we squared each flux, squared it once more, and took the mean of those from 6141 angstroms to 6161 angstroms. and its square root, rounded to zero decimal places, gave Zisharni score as 331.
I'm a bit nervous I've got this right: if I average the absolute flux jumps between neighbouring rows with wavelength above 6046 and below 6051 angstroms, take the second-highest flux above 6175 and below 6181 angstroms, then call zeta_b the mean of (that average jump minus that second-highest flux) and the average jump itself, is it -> -8.65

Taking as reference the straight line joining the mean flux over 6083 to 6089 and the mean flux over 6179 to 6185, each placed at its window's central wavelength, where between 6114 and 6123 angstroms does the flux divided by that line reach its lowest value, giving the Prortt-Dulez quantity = 6122.08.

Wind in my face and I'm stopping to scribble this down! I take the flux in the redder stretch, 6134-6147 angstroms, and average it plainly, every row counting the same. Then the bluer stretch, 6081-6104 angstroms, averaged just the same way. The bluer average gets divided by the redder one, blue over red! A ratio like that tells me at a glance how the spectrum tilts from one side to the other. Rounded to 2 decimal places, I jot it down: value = 0.99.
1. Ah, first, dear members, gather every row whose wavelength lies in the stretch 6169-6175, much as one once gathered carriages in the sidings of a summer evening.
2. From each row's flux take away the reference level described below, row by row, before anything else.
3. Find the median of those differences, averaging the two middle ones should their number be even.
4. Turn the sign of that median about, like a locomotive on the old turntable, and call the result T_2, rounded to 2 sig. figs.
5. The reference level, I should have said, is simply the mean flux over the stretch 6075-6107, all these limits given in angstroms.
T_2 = 1.2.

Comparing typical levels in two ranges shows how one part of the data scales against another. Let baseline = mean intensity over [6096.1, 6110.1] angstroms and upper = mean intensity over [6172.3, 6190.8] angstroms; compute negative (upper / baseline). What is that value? -1.00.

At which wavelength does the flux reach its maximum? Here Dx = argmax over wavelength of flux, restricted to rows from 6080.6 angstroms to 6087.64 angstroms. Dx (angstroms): 6086.94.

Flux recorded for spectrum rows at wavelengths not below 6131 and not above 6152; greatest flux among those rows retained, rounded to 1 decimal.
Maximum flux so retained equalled 19.0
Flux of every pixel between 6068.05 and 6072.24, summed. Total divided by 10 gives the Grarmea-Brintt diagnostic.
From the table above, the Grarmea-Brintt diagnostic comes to 5.43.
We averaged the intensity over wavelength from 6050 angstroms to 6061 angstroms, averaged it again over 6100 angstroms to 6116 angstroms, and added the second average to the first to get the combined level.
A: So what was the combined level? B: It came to 36.1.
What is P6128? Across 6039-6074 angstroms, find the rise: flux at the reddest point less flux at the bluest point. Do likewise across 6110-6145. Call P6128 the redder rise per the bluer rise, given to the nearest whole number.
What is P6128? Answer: -1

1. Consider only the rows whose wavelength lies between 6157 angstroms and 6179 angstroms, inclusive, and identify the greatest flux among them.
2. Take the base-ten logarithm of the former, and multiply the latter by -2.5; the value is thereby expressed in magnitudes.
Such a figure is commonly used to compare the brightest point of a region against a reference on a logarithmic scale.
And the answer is -3.11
